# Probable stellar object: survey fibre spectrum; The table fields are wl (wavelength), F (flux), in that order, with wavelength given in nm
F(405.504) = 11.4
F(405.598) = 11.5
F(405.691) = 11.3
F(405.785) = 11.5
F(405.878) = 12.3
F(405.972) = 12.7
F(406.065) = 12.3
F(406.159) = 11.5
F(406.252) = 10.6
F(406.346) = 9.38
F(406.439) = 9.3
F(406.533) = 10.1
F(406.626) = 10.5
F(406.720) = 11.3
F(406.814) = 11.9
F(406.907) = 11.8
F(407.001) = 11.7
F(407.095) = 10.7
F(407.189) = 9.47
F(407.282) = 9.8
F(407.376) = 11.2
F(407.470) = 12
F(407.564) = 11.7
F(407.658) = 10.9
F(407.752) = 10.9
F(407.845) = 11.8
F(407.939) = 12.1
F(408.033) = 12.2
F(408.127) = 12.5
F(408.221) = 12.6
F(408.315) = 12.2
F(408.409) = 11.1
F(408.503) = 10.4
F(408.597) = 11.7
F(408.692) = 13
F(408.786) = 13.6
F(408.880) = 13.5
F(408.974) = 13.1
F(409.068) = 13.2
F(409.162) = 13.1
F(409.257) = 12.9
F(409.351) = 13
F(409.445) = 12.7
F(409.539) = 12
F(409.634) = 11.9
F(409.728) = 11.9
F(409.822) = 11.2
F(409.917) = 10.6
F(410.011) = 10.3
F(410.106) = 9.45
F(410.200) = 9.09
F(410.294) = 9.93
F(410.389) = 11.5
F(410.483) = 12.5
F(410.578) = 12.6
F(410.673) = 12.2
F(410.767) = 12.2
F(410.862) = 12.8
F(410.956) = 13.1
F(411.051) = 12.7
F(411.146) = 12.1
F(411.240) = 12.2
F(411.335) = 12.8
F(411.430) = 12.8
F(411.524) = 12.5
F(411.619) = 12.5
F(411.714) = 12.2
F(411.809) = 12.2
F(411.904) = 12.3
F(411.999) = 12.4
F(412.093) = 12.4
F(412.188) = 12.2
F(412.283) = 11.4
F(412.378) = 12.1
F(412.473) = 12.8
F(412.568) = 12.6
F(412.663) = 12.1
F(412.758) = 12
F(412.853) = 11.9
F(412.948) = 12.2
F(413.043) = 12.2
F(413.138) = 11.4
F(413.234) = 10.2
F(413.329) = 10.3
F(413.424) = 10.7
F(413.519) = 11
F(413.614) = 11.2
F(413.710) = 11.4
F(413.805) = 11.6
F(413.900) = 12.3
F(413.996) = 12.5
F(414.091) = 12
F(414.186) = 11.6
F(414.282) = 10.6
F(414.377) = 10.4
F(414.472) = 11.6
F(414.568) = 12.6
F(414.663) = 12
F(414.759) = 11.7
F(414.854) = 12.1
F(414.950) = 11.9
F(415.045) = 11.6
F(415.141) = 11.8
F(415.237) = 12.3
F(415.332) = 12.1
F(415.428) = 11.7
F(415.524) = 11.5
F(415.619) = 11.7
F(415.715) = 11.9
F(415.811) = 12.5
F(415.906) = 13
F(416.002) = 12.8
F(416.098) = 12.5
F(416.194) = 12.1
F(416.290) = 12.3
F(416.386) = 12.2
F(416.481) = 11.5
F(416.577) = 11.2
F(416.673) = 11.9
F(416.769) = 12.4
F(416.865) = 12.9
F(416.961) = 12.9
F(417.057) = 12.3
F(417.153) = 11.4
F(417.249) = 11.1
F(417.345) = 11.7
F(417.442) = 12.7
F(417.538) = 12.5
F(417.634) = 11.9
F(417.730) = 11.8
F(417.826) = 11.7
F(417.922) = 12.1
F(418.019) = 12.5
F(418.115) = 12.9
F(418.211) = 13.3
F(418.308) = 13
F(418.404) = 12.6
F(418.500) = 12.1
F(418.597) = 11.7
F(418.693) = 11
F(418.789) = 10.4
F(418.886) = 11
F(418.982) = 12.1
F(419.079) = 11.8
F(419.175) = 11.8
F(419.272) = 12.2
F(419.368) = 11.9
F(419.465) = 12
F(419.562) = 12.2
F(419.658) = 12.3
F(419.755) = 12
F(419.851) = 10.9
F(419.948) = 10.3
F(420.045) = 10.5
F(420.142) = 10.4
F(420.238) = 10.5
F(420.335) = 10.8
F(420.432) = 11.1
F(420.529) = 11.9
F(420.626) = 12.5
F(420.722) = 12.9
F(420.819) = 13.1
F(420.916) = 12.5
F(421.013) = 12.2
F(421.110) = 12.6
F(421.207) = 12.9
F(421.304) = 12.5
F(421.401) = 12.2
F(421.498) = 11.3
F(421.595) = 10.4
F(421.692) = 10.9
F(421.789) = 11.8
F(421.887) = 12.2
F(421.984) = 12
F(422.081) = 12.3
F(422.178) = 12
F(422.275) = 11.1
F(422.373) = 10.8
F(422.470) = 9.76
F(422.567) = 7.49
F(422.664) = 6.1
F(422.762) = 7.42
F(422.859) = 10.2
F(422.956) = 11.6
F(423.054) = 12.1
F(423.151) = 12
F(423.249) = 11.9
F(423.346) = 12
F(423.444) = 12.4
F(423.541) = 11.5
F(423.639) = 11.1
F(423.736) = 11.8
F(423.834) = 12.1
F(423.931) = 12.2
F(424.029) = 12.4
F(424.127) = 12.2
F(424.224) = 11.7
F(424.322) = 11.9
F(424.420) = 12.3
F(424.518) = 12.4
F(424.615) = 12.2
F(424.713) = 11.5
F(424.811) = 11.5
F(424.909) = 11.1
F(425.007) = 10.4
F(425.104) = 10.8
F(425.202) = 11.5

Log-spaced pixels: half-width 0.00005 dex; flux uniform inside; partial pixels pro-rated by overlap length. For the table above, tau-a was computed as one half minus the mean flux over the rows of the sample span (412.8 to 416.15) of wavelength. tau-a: -11.2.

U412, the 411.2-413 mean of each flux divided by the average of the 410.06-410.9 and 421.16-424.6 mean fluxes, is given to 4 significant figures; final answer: 1.083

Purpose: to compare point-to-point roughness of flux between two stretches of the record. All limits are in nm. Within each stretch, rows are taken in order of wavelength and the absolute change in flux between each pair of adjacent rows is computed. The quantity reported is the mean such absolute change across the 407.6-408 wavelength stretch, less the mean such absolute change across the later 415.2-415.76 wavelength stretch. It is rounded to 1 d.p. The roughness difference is 0.2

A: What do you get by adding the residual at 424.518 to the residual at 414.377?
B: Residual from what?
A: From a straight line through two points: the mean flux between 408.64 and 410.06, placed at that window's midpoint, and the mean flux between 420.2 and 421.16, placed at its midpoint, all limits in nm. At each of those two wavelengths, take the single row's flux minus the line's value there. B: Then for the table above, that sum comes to -1.3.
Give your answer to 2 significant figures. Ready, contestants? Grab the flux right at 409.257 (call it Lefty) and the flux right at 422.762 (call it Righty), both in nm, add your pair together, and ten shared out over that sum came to 0.49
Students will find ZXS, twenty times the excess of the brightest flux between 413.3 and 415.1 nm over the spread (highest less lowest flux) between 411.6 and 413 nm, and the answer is 224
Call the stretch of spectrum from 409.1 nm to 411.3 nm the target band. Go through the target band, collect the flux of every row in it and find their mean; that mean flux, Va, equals 11.8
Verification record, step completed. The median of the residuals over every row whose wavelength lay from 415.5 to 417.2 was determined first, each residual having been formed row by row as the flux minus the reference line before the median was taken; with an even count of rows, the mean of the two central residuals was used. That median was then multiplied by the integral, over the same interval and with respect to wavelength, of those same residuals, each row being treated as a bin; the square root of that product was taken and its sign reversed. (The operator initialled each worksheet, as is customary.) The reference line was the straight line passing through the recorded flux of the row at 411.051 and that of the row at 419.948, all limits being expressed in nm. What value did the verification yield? -1.2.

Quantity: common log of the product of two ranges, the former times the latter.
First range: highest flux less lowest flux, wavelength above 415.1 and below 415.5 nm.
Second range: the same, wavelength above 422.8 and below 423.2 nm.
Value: 0.1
